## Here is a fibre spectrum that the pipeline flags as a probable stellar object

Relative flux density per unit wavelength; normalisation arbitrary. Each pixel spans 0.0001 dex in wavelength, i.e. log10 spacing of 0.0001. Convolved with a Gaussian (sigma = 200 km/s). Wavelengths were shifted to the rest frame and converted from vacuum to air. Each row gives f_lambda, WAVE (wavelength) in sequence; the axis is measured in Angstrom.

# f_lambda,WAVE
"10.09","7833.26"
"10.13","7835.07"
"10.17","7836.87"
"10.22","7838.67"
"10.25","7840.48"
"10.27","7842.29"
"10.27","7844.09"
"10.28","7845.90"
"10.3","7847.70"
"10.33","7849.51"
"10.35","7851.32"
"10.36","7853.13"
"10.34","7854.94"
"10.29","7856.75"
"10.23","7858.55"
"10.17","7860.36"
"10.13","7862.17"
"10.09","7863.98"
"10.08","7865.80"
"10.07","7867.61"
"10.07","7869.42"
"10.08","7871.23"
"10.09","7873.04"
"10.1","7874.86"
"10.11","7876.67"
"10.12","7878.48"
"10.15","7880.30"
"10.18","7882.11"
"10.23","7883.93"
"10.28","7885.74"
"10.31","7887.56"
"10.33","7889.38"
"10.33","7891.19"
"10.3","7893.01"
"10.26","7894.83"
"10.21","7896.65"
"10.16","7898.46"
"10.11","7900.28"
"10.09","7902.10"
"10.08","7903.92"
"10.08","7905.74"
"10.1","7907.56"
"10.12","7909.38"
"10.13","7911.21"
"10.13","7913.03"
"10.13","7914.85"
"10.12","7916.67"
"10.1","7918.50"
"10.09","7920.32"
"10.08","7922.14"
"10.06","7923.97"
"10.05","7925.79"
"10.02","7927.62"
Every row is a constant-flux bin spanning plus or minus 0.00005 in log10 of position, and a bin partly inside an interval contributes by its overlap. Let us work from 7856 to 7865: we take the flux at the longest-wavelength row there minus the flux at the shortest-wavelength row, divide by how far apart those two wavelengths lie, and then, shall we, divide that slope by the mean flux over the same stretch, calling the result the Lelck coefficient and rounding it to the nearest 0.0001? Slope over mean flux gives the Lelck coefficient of -0.0027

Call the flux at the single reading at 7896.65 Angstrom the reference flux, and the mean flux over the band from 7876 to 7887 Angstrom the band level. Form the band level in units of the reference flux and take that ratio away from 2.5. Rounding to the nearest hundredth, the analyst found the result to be 1.50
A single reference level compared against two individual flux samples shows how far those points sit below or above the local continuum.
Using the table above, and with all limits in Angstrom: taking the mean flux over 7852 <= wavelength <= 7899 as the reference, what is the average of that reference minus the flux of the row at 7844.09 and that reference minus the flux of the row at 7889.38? -0.10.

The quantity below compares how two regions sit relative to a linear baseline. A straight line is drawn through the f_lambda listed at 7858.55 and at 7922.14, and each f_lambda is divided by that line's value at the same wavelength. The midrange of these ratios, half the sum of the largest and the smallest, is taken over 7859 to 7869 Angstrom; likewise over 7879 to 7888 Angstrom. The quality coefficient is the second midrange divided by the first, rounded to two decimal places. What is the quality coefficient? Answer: 1.02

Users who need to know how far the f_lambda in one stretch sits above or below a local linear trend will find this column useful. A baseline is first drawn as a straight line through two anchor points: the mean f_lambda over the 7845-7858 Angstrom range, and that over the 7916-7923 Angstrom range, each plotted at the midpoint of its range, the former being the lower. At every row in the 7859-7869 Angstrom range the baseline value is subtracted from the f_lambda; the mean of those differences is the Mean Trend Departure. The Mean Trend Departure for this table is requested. -0.17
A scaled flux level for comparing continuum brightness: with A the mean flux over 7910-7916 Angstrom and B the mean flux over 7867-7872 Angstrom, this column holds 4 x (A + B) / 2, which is 40.4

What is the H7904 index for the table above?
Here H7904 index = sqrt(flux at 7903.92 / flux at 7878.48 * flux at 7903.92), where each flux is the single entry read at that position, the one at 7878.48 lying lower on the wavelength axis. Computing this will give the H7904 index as 3.17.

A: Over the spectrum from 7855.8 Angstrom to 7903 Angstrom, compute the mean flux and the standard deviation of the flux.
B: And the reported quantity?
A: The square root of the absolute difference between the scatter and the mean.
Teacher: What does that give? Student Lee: 3.18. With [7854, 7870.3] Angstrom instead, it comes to 3.17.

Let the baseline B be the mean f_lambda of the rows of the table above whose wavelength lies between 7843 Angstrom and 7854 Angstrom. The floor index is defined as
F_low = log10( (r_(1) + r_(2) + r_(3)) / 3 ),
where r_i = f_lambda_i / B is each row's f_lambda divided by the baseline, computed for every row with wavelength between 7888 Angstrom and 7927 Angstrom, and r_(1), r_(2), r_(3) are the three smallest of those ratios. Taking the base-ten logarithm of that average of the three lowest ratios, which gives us -0.011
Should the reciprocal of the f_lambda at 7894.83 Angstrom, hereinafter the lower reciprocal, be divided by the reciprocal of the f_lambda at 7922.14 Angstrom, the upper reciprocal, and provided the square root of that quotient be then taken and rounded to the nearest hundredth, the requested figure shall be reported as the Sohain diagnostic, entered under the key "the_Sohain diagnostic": 0.99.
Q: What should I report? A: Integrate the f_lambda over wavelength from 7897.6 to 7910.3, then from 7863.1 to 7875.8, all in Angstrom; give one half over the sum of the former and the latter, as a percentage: 0.195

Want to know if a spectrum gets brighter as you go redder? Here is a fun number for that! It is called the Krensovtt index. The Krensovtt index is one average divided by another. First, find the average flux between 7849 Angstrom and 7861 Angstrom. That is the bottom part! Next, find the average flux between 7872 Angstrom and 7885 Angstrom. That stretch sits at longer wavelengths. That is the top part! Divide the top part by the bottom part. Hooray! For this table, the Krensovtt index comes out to 0.98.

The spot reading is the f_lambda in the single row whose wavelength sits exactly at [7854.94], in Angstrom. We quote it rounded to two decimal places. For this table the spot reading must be 10.34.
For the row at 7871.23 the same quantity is 10.08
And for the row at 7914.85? 10.13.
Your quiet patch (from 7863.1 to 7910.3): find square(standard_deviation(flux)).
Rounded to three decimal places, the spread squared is 0.008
